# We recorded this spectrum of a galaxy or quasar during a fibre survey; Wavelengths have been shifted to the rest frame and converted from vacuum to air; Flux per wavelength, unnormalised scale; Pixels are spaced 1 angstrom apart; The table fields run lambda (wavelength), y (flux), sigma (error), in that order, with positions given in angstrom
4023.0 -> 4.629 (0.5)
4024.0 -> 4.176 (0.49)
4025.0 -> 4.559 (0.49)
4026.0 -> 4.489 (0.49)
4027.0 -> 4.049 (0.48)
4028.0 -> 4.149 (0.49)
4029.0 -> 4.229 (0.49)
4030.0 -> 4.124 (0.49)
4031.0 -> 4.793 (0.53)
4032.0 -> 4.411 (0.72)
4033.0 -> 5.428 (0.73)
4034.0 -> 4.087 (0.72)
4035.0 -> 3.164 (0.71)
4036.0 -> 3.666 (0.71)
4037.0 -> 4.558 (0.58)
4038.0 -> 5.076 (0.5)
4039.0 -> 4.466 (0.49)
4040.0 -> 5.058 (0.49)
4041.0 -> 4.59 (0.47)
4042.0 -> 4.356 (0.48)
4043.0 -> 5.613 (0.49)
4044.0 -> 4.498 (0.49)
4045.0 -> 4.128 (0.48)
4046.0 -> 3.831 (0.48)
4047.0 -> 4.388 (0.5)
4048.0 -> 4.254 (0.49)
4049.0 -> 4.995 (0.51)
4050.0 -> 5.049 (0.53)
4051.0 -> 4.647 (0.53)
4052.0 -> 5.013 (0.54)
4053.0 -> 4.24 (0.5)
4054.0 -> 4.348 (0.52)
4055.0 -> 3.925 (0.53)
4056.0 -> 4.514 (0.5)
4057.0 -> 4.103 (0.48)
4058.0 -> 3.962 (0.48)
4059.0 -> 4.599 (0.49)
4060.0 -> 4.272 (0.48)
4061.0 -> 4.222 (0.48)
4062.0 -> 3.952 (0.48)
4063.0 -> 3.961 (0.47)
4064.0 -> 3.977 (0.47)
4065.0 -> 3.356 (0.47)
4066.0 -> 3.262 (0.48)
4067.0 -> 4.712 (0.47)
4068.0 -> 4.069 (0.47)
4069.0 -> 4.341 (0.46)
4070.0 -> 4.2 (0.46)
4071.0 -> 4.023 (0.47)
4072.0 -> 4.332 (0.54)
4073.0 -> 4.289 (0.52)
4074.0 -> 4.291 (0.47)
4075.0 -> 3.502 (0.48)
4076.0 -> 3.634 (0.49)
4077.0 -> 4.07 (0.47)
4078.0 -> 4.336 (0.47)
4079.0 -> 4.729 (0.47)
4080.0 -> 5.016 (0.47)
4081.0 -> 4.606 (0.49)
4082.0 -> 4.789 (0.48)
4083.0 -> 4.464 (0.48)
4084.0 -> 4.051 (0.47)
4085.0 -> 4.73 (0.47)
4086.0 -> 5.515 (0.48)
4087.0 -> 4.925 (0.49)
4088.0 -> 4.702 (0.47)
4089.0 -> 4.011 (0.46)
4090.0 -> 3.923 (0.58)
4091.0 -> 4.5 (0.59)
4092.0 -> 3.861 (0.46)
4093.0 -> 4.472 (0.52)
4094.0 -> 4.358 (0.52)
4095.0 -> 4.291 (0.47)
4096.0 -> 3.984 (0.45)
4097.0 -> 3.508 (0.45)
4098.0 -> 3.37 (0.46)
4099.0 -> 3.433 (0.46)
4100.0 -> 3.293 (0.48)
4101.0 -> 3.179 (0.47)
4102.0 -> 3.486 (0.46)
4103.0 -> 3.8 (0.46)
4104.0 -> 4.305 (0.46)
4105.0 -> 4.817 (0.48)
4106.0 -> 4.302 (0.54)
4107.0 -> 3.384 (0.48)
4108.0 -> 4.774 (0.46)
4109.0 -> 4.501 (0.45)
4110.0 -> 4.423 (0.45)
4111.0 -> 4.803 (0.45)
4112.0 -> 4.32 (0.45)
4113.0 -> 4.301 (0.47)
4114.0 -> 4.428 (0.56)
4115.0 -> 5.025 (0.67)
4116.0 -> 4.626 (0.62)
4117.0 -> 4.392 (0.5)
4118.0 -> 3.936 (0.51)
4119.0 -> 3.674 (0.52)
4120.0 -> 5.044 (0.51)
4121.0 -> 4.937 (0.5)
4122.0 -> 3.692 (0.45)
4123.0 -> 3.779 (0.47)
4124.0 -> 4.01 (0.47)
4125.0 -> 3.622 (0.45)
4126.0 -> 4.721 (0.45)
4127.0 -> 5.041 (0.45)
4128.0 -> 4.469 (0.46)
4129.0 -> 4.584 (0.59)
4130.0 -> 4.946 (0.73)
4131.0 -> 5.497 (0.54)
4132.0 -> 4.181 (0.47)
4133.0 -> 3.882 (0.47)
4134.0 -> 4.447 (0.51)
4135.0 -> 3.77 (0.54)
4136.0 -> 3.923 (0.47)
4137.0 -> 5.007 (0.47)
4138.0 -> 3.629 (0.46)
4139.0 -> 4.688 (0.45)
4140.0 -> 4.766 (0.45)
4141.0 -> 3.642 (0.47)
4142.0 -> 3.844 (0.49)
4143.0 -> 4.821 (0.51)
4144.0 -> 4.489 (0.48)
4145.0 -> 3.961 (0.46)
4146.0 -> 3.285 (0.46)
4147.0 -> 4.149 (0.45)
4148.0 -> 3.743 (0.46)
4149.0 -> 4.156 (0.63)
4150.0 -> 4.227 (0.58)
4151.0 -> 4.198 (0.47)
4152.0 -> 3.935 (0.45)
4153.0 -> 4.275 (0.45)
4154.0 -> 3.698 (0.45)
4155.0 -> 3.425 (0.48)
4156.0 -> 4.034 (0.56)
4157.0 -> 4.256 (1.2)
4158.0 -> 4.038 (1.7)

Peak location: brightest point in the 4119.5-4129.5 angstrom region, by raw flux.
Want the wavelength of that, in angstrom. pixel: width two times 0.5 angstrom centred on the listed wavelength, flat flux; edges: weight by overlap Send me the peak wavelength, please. 4120.0 angstrom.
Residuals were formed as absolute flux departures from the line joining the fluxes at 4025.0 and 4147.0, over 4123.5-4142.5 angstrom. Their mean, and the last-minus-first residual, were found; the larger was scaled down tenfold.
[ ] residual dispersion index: 0.0495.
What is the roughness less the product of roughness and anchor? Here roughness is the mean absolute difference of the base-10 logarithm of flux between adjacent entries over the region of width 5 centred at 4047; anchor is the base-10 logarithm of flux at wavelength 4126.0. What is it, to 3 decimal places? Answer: 0.014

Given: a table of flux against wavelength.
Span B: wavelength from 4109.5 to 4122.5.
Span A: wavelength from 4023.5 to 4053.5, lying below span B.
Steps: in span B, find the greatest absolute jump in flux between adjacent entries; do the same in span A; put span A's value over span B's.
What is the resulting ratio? 1.0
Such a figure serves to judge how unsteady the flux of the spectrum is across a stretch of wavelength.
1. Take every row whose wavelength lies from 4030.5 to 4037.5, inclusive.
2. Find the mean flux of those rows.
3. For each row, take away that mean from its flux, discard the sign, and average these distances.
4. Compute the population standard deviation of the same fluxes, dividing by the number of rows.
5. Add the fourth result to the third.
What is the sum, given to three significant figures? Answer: 1.26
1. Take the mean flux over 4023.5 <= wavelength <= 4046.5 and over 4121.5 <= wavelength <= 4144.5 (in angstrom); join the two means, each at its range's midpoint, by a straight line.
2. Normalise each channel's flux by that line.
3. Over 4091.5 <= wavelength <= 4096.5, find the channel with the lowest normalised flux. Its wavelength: 4092.0 angstrom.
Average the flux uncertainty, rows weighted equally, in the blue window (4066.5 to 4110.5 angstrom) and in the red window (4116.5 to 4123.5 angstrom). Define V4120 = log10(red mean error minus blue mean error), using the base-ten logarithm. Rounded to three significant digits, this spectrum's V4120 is -1.87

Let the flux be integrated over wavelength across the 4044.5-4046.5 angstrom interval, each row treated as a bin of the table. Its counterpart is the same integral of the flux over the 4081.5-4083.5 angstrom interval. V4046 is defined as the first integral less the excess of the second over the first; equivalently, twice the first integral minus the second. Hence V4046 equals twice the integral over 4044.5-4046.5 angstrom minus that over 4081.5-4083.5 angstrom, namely 6.7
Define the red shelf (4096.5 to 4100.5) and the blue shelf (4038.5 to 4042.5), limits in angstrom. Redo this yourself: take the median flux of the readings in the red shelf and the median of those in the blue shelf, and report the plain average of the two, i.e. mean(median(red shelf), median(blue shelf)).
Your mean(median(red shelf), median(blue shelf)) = 3.96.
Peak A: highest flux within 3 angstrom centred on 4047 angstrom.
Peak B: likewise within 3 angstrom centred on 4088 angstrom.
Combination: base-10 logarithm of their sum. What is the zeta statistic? 0.97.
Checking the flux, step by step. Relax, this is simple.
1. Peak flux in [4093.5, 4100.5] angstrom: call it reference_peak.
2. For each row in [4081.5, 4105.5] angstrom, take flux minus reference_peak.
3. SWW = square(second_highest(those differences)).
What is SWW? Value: 0.3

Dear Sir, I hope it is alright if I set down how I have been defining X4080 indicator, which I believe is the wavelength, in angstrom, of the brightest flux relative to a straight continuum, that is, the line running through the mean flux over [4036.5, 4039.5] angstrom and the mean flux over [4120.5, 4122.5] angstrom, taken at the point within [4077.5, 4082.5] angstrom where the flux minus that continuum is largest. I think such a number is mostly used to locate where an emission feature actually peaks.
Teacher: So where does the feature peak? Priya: 4080.0 angstrom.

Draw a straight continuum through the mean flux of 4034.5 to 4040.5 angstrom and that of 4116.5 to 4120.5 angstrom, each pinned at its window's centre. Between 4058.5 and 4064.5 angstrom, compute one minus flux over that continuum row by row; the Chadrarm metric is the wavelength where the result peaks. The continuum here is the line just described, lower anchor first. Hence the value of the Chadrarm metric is 4062.0 angstrom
